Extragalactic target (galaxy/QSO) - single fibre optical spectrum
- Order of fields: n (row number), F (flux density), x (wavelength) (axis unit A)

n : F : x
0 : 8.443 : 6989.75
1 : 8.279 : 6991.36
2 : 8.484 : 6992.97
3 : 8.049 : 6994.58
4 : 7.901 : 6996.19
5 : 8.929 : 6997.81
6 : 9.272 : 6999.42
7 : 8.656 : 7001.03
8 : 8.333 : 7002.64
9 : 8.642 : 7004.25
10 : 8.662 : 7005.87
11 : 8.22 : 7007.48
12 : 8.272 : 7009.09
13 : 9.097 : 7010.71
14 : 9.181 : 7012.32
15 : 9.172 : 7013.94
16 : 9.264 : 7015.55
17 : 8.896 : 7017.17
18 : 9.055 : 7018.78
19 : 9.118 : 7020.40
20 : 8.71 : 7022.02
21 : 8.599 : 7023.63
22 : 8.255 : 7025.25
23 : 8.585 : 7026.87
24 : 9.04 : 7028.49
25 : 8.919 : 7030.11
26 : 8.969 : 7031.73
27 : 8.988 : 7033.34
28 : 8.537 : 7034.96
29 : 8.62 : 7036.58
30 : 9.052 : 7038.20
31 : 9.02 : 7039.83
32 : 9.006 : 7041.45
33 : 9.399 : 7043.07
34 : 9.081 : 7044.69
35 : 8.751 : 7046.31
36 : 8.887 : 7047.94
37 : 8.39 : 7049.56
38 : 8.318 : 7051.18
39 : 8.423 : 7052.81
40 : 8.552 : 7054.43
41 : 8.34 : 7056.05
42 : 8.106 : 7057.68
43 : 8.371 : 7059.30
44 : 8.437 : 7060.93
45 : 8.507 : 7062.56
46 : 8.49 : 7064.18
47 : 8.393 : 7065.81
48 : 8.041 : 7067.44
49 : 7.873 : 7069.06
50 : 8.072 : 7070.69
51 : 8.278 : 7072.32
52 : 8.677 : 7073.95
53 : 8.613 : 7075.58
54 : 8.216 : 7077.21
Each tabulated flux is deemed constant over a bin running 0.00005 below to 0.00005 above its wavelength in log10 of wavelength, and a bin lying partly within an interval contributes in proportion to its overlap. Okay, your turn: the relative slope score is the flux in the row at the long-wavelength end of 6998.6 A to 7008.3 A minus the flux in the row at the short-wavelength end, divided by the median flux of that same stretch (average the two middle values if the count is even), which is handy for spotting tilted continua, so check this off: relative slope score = -0.12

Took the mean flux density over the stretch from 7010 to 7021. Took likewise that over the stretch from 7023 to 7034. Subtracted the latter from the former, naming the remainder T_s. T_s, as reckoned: 0.35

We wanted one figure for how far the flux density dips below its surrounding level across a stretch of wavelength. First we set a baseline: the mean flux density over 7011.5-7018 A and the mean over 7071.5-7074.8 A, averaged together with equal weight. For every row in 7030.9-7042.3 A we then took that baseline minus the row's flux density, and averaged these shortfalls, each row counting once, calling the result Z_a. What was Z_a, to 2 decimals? -0.08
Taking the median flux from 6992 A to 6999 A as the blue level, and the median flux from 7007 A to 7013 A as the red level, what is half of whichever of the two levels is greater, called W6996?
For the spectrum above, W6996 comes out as 4.34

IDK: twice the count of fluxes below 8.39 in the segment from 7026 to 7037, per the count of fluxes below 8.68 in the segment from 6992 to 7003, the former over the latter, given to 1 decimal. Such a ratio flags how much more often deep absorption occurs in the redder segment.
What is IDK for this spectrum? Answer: 0.0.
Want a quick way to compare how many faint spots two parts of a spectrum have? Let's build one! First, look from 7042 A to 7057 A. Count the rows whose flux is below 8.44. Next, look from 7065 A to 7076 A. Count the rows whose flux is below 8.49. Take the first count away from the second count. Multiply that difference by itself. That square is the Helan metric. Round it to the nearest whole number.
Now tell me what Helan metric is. 1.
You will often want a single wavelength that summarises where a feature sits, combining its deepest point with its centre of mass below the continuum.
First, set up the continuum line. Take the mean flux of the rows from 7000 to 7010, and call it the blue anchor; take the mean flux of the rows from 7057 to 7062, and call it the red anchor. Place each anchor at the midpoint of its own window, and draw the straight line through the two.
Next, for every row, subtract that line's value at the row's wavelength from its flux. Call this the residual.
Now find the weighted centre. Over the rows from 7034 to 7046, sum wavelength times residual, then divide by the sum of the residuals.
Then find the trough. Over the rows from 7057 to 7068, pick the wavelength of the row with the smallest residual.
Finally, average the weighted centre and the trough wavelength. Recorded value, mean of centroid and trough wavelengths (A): 7054.3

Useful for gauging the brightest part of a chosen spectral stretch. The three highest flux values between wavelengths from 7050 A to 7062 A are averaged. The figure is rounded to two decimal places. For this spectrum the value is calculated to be 8.47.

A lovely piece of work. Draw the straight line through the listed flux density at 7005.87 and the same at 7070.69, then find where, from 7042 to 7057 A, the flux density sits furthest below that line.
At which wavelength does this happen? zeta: 7051.18 A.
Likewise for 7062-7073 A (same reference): 7069.06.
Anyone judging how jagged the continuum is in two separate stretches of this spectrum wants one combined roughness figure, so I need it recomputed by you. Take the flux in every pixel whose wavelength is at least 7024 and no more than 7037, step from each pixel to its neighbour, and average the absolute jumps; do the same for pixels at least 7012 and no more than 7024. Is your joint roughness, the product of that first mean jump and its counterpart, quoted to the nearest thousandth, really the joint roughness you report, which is 0.037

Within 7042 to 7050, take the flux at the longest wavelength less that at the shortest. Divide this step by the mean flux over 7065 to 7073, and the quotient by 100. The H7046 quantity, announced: -0.0012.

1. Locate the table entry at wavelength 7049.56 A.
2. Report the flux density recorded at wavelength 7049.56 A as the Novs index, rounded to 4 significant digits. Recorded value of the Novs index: 8.390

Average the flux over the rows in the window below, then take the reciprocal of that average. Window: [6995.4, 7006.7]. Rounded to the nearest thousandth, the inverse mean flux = 0.116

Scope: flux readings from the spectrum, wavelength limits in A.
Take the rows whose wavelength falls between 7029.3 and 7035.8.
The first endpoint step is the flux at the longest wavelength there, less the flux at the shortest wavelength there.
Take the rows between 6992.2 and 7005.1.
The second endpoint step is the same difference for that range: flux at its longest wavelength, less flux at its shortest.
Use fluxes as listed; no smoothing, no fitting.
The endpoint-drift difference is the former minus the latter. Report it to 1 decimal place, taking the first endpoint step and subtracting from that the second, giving -0.5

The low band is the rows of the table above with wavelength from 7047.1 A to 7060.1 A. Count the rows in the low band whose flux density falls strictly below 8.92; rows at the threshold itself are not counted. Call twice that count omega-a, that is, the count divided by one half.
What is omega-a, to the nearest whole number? 16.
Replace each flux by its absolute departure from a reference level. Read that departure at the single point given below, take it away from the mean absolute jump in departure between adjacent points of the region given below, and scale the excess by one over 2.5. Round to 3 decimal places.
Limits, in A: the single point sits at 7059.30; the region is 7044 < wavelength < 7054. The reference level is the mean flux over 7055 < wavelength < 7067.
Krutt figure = 0.079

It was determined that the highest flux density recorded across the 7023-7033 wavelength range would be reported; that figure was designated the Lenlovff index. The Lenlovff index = 9.04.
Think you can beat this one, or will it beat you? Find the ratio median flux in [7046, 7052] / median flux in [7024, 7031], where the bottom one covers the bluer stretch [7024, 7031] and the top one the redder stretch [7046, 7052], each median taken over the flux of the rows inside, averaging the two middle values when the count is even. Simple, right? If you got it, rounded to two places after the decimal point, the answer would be 0.98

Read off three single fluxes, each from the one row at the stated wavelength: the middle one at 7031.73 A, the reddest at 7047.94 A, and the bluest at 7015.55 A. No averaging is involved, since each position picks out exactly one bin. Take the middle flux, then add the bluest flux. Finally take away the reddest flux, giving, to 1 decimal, 9.3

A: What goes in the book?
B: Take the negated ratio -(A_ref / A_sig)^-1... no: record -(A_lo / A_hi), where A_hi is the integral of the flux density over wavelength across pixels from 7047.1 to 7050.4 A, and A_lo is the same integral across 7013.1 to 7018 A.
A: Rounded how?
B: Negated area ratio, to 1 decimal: -1.6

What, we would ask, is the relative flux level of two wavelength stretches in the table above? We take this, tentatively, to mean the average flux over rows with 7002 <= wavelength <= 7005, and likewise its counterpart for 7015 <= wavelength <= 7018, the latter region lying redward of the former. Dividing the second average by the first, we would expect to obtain 1.07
